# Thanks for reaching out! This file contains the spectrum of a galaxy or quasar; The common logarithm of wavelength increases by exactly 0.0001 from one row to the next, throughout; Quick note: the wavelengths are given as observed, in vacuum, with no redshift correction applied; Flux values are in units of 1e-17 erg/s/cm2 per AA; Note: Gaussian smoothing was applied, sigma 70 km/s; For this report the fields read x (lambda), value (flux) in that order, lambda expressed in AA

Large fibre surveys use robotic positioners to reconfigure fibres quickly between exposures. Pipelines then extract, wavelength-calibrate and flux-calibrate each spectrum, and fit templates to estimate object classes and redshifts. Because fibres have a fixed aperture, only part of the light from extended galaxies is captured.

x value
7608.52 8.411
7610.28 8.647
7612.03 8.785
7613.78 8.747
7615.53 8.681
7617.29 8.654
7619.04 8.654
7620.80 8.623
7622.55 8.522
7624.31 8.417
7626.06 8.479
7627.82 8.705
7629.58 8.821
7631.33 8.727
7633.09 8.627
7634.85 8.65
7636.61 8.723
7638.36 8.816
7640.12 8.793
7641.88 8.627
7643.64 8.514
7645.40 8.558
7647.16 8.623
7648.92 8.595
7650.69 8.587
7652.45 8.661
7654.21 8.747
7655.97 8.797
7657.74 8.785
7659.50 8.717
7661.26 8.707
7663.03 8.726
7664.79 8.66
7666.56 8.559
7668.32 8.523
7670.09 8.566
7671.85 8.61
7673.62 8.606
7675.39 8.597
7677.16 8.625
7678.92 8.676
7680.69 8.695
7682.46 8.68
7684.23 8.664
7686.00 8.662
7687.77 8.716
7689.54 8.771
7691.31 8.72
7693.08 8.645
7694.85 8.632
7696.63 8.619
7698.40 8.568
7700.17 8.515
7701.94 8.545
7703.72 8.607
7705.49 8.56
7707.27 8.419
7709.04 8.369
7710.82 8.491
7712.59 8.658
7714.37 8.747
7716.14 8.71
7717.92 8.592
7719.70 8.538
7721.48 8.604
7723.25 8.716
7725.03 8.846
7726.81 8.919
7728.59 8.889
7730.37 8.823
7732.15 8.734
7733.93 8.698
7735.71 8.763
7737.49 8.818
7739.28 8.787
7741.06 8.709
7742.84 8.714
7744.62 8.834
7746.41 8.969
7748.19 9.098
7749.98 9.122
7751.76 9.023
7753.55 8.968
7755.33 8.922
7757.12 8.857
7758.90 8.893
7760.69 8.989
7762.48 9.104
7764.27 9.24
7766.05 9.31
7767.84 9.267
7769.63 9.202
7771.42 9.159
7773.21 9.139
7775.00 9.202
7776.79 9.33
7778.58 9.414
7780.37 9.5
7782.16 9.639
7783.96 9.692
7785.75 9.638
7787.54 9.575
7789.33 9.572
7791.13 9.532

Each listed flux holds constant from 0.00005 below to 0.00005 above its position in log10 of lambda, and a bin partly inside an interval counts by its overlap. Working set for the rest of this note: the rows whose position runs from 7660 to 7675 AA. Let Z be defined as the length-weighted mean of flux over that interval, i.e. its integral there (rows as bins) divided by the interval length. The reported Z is 8.62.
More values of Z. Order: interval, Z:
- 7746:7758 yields 8.99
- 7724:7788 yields 9.07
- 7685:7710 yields 8.59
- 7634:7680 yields 8.66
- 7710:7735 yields 8.72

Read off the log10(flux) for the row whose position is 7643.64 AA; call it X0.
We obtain 0.930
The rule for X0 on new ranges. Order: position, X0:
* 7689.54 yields 0.943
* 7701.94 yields 0.932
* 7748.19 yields 0.959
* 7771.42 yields 0.962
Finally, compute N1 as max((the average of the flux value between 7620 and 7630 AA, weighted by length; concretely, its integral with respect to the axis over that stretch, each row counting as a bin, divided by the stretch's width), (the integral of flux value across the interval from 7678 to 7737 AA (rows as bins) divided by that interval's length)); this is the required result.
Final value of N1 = 8.66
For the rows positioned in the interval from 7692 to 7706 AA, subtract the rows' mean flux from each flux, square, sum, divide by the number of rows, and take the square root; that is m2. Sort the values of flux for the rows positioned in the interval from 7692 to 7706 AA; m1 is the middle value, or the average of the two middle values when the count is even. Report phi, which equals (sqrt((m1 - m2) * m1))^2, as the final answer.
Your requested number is 73.38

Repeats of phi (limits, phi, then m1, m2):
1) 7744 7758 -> 79.56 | 8.97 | 0.10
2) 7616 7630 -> 73.57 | 8.64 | 0.12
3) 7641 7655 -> 73.55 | 8.61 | 0.07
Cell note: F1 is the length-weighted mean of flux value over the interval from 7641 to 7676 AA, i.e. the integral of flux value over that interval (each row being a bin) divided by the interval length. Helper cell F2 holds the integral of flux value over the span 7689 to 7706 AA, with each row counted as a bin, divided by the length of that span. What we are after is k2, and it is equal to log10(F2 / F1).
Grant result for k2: -0.001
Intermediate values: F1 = 8.64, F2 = 8.62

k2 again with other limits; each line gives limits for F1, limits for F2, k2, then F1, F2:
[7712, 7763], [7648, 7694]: -0.008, 8.83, 8.67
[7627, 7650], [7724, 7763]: 0.010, 8.67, 8.88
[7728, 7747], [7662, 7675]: -0.009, 8.79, 8.60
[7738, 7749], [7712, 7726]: -0.008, 8.85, 8.68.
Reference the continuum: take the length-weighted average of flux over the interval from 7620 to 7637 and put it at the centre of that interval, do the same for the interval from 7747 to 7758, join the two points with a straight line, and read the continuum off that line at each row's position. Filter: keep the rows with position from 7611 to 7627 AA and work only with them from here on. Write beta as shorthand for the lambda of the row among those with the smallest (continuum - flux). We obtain 7612.03 AA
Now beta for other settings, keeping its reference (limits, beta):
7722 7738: 7726.81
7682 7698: 7689.54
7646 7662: 7655.97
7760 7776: 7766.05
